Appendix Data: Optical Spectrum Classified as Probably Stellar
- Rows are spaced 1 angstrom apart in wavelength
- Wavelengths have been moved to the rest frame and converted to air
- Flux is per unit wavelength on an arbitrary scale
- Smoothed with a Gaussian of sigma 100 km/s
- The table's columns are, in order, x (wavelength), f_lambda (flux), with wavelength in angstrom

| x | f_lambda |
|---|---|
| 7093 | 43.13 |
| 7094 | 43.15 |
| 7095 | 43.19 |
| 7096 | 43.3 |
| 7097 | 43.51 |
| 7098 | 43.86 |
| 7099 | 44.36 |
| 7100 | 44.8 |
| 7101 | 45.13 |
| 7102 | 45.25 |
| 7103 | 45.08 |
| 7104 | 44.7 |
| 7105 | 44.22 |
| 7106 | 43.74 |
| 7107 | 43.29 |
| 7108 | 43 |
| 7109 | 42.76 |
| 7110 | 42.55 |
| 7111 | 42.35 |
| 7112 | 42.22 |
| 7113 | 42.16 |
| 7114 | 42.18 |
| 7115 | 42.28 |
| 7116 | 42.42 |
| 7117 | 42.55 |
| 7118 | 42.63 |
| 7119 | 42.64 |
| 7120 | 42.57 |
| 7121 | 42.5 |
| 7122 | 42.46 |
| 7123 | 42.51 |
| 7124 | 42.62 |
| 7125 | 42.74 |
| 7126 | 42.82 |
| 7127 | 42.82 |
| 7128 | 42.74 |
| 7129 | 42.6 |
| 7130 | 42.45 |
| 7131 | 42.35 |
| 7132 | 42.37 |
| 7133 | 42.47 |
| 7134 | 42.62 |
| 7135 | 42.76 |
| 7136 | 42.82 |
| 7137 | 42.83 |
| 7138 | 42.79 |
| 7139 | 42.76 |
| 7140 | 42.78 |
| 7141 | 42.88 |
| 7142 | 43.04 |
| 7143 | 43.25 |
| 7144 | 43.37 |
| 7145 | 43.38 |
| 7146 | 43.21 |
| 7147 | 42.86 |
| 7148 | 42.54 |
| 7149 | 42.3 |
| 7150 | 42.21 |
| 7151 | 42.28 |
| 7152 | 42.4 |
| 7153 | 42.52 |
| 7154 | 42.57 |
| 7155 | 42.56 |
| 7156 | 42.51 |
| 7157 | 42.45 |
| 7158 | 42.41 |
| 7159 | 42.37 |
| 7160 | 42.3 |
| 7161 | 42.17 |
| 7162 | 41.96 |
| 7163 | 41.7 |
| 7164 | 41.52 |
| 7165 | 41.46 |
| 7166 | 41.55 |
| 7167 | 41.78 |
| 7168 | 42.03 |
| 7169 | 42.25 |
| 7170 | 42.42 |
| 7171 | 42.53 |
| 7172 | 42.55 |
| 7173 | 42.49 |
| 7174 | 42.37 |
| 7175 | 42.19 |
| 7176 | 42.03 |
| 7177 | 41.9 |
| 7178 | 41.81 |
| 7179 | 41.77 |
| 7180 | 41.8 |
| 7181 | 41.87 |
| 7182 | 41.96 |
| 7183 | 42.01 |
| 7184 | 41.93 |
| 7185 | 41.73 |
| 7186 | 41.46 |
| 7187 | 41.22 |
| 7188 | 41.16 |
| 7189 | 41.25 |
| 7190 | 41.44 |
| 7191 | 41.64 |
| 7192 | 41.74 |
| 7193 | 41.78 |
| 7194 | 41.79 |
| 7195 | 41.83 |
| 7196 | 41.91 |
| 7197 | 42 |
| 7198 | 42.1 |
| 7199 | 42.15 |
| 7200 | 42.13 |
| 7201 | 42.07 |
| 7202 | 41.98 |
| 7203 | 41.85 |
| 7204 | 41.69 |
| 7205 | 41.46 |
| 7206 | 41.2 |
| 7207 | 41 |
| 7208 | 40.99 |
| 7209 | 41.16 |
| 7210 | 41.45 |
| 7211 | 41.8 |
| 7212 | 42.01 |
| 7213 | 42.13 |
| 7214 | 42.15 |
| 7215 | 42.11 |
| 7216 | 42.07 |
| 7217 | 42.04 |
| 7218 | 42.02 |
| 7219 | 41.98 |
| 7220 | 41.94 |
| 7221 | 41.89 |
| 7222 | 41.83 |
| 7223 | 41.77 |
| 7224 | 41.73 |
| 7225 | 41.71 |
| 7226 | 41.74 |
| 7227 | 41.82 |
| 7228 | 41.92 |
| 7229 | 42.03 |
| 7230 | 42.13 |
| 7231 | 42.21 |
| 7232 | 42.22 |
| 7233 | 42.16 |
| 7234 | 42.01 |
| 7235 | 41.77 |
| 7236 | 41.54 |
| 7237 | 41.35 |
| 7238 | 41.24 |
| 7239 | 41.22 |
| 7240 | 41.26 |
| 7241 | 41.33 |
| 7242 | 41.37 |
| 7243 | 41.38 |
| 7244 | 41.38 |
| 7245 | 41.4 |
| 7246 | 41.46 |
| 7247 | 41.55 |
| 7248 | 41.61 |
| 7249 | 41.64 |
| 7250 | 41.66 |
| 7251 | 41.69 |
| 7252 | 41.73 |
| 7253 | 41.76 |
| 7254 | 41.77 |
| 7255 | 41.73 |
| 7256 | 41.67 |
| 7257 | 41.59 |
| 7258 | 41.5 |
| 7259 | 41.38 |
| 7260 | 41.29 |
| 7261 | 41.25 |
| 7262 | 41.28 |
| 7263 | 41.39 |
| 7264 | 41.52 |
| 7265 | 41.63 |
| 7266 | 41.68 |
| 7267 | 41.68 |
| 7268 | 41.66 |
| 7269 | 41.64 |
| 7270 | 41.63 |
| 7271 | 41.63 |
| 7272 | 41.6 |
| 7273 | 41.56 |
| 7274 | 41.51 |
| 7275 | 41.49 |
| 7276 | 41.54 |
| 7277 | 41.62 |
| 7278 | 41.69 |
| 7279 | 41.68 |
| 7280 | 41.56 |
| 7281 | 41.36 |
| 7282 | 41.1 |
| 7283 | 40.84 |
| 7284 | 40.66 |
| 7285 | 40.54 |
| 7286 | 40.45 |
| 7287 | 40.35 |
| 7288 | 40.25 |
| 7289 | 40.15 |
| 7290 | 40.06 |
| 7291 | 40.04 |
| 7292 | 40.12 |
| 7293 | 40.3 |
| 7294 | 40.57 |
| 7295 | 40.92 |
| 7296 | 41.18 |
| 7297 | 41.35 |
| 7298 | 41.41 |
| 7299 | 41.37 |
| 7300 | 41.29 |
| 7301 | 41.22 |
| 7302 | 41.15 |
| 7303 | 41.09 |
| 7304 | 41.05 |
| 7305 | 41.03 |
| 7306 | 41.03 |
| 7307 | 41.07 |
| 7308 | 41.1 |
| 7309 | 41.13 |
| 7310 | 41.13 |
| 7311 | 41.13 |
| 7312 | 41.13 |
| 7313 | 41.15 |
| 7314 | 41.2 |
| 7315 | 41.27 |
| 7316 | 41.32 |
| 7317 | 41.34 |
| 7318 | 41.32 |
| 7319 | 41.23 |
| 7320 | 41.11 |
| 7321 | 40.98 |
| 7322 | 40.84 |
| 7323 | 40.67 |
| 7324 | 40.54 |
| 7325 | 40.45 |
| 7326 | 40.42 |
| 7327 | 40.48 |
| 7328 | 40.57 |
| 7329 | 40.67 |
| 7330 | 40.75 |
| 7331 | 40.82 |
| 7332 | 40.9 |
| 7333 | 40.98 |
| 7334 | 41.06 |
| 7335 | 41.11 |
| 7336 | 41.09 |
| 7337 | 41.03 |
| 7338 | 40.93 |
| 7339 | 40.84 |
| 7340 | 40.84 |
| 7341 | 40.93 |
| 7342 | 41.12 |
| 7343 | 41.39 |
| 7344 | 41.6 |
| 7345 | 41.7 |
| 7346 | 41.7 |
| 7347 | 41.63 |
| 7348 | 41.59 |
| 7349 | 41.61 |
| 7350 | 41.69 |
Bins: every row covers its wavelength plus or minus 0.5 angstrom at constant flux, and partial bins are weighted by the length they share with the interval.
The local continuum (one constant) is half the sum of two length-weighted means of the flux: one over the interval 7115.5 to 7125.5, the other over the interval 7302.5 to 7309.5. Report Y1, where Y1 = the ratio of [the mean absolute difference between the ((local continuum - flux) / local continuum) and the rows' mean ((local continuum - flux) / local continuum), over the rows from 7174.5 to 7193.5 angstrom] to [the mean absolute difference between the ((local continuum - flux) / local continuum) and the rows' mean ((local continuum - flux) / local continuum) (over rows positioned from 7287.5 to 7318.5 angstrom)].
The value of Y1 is 0.66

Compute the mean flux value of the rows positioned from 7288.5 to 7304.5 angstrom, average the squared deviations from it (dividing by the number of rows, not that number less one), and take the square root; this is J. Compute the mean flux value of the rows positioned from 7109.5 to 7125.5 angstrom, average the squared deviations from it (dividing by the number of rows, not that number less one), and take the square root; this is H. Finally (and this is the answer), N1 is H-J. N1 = -0.34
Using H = 0.171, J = 0.51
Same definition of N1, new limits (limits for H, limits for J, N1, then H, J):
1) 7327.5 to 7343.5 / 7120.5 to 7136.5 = 0.03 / 0.192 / 0.16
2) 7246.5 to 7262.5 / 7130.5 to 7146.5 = -0.14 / 0.172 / 0.31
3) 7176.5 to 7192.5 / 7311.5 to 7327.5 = -0.06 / 0.268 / 0.33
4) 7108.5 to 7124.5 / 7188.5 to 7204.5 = -0.07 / 0.173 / 0.24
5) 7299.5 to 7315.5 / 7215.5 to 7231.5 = -0.07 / 0.075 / 0.15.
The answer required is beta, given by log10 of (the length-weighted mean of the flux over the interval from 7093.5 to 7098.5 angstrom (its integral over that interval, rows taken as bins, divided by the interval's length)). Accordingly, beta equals 1.64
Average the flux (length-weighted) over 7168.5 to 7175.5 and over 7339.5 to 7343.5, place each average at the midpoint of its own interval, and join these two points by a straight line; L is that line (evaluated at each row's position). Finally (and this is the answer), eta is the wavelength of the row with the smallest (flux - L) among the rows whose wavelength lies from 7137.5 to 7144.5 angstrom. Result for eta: 7139 angstrom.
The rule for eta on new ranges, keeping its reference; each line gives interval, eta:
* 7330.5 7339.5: 7331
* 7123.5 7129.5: 7124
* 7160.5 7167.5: 7165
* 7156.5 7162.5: 7162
